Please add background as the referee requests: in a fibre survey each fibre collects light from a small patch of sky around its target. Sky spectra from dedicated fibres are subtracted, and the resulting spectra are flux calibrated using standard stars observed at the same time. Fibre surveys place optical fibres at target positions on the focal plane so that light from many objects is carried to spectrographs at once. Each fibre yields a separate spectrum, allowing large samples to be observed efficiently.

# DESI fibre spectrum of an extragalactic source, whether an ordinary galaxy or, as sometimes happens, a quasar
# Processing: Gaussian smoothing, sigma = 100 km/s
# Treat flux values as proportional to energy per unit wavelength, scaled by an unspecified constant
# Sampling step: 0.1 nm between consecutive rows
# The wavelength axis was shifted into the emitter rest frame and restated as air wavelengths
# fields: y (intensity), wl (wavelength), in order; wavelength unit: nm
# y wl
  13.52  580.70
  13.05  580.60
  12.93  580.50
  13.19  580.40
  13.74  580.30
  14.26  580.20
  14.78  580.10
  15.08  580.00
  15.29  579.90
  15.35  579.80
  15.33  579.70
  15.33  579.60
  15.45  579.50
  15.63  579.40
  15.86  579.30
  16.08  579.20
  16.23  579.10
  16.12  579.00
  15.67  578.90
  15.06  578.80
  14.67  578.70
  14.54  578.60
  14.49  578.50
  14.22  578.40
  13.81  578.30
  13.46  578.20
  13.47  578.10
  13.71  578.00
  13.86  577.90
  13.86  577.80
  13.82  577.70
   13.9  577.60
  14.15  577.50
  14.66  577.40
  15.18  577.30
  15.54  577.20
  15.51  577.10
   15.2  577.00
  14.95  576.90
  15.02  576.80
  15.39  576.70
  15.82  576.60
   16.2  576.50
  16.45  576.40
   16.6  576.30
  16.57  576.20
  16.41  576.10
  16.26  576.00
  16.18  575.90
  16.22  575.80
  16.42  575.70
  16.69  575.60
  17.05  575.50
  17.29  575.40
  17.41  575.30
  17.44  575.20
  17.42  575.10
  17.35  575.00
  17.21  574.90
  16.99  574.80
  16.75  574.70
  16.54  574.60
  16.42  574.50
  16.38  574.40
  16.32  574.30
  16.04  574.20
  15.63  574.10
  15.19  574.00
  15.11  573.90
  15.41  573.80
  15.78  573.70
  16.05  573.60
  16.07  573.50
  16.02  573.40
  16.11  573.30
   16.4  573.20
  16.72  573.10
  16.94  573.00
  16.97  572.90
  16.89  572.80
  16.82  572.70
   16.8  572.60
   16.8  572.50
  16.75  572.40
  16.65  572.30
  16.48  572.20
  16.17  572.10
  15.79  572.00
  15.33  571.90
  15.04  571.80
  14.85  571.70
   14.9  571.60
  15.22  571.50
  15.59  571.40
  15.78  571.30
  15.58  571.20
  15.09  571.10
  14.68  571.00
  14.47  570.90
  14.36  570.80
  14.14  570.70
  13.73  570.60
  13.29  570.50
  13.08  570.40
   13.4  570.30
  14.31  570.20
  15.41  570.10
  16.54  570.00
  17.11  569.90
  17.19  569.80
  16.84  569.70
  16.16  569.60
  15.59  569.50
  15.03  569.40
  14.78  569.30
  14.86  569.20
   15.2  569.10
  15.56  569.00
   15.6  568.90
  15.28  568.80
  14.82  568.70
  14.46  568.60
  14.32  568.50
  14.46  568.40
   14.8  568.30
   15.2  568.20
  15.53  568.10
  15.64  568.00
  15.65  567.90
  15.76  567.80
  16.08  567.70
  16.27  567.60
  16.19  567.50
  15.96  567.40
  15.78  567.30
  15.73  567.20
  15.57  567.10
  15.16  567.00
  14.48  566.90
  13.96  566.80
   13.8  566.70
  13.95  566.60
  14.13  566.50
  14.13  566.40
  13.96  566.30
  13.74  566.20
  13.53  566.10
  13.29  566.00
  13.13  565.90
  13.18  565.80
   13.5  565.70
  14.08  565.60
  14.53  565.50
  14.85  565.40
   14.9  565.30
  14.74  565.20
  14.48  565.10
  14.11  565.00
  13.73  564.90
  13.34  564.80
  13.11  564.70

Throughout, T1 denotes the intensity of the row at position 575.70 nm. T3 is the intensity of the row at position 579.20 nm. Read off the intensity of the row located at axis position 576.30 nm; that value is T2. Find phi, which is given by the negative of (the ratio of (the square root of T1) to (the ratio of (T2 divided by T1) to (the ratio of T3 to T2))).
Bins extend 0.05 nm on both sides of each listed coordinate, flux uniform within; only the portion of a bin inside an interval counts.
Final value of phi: -3.9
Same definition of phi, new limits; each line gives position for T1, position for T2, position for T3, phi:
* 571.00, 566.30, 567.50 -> -4.7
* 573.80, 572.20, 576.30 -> -3.7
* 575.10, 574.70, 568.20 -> -3.9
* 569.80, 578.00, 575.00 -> -6.6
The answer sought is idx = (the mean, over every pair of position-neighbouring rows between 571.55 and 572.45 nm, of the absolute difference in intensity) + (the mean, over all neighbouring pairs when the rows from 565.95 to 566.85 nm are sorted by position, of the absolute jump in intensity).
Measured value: 0.41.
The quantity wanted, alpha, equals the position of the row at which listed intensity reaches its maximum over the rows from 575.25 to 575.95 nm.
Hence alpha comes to 575.30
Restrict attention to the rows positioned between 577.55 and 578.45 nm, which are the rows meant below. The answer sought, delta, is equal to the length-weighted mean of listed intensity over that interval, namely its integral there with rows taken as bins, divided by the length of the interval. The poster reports 13.8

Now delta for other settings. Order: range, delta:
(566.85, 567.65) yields 15.6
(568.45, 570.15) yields 15.6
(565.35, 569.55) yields 14.8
